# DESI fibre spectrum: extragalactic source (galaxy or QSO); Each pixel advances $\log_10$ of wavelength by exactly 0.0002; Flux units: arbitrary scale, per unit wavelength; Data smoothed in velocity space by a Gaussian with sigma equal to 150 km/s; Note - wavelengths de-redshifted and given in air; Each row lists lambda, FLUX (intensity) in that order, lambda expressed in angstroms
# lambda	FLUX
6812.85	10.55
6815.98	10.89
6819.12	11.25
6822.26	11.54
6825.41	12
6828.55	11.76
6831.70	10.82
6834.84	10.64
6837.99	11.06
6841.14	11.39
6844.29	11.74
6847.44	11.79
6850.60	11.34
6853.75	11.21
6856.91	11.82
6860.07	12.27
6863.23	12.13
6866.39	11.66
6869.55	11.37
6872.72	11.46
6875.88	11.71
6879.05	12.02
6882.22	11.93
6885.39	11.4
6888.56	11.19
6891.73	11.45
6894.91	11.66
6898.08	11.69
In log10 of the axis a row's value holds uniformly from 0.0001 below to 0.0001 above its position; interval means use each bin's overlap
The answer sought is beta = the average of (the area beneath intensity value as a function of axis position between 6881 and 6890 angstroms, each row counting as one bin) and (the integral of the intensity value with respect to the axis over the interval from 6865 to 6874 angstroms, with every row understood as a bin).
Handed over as 103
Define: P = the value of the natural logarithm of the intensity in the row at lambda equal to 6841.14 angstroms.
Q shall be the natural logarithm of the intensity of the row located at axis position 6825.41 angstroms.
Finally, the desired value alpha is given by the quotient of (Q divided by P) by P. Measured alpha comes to 0.420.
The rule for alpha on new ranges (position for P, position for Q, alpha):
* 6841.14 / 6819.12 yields 0.409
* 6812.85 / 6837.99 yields 0.433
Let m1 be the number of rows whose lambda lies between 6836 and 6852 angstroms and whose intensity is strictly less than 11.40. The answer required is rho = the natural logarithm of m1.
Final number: 1.1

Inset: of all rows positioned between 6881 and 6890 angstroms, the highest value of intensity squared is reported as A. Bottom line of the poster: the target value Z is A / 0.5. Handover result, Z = 285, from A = 142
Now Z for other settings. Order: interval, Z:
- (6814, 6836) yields 288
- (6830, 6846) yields 276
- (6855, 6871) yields 301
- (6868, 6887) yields 289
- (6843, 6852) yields 278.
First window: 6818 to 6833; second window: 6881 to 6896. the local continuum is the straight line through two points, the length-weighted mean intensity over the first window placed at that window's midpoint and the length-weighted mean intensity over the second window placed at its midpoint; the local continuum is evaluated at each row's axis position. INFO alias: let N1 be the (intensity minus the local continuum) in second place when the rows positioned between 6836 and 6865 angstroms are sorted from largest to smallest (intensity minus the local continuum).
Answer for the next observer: 0.6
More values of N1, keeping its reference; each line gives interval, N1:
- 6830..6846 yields -0.1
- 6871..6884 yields 0.4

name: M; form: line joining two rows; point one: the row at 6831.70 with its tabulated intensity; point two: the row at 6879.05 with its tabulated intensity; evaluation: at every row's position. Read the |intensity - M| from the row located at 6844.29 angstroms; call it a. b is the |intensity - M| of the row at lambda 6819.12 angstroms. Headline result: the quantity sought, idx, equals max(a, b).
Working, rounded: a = 0.6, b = 0.75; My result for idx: 0.75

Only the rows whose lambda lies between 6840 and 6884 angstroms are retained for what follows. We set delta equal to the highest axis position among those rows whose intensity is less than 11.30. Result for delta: 6853.75 angstroms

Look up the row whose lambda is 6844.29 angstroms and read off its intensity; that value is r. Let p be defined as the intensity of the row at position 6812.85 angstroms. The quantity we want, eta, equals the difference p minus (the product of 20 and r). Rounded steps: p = 10.55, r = 11.74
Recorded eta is -224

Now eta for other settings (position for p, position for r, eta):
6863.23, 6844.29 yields -223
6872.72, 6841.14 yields -216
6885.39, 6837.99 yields -210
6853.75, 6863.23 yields -231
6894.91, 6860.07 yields -234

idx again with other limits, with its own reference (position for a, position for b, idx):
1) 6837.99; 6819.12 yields 0.75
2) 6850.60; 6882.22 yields 0.17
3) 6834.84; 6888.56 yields 1.07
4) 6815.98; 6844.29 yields 0.60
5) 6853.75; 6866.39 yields 0.17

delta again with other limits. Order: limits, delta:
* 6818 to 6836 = 6834.84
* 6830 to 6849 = 6837.99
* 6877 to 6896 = 6888.56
